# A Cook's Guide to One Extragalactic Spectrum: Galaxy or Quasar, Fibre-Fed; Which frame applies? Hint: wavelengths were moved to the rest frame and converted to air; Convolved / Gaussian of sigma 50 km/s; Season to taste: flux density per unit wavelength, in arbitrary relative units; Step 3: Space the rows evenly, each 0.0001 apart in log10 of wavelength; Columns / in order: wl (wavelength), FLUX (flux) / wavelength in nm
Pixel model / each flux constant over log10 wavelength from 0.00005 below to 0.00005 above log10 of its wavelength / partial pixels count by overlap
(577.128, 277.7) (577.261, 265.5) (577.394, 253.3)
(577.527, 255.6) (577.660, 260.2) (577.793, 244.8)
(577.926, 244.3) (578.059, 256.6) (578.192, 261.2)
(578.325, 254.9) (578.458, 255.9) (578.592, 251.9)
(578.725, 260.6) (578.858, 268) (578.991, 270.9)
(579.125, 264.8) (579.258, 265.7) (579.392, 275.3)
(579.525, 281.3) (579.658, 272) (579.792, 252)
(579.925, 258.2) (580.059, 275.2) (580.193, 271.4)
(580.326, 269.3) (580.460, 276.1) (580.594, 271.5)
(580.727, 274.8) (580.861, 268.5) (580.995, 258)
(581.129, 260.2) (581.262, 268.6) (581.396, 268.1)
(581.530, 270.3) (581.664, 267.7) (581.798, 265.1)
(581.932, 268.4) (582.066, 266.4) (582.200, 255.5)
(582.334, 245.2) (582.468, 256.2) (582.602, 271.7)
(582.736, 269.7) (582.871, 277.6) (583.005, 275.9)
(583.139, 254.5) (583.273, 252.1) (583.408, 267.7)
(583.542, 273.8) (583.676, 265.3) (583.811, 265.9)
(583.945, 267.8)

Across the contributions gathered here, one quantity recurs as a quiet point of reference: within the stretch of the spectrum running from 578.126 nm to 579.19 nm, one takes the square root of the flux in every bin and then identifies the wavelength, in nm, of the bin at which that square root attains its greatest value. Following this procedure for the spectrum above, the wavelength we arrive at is 578.991 nm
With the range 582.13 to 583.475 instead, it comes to 582.871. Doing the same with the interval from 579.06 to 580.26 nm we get 579.525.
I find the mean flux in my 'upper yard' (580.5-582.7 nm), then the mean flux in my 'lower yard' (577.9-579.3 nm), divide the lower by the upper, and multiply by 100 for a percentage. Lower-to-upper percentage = 98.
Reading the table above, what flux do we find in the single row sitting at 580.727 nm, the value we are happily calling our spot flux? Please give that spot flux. 274.8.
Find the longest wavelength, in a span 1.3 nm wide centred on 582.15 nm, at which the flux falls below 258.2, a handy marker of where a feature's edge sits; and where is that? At 582.468 nm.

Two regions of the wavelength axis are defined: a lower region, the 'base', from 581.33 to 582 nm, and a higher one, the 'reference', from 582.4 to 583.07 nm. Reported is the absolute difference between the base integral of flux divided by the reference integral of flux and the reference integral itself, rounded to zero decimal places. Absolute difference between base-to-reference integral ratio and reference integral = 180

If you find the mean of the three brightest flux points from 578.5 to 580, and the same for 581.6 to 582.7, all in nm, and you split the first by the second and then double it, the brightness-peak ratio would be 2.05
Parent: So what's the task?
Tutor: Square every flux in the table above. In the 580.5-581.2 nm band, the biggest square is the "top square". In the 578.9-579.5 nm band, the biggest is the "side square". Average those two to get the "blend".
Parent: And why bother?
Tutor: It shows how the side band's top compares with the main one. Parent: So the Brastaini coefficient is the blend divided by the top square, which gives 1.00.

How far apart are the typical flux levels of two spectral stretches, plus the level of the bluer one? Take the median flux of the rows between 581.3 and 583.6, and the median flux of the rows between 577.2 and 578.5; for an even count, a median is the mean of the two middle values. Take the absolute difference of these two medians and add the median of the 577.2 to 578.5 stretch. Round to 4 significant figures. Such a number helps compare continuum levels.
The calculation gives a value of 267.7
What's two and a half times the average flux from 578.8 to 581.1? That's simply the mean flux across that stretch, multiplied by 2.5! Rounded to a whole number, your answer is 672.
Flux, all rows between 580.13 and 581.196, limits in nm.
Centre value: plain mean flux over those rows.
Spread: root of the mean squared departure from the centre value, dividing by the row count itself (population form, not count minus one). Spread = 6.1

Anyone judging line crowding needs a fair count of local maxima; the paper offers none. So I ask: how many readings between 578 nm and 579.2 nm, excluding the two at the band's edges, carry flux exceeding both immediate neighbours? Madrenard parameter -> 3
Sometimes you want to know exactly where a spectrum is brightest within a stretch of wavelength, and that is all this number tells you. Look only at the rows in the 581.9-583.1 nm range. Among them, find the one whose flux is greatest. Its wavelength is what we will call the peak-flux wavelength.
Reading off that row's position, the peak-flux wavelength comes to 582.871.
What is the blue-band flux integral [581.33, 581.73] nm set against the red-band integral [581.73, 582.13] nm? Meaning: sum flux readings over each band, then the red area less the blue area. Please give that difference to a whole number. -1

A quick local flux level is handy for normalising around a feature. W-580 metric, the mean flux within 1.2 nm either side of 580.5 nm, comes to 269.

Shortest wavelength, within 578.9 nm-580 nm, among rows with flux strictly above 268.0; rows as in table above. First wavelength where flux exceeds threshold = 578.991 nm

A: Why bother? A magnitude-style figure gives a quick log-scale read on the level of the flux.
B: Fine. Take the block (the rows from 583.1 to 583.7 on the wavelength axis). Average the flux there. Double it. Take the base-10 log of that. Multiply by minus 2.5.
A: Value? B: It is -6.80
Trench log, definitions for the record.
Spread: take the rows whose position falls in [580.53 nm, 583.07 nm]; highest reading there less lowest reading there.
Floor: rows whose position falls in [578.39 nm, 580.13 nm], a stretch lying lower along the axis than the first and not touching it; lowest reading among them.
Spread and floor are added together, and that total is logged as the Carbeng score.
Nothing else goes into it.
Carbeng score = 284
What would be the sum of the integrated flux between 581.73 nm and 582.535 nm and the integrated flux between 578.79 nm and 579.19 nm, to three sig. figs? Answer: 316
